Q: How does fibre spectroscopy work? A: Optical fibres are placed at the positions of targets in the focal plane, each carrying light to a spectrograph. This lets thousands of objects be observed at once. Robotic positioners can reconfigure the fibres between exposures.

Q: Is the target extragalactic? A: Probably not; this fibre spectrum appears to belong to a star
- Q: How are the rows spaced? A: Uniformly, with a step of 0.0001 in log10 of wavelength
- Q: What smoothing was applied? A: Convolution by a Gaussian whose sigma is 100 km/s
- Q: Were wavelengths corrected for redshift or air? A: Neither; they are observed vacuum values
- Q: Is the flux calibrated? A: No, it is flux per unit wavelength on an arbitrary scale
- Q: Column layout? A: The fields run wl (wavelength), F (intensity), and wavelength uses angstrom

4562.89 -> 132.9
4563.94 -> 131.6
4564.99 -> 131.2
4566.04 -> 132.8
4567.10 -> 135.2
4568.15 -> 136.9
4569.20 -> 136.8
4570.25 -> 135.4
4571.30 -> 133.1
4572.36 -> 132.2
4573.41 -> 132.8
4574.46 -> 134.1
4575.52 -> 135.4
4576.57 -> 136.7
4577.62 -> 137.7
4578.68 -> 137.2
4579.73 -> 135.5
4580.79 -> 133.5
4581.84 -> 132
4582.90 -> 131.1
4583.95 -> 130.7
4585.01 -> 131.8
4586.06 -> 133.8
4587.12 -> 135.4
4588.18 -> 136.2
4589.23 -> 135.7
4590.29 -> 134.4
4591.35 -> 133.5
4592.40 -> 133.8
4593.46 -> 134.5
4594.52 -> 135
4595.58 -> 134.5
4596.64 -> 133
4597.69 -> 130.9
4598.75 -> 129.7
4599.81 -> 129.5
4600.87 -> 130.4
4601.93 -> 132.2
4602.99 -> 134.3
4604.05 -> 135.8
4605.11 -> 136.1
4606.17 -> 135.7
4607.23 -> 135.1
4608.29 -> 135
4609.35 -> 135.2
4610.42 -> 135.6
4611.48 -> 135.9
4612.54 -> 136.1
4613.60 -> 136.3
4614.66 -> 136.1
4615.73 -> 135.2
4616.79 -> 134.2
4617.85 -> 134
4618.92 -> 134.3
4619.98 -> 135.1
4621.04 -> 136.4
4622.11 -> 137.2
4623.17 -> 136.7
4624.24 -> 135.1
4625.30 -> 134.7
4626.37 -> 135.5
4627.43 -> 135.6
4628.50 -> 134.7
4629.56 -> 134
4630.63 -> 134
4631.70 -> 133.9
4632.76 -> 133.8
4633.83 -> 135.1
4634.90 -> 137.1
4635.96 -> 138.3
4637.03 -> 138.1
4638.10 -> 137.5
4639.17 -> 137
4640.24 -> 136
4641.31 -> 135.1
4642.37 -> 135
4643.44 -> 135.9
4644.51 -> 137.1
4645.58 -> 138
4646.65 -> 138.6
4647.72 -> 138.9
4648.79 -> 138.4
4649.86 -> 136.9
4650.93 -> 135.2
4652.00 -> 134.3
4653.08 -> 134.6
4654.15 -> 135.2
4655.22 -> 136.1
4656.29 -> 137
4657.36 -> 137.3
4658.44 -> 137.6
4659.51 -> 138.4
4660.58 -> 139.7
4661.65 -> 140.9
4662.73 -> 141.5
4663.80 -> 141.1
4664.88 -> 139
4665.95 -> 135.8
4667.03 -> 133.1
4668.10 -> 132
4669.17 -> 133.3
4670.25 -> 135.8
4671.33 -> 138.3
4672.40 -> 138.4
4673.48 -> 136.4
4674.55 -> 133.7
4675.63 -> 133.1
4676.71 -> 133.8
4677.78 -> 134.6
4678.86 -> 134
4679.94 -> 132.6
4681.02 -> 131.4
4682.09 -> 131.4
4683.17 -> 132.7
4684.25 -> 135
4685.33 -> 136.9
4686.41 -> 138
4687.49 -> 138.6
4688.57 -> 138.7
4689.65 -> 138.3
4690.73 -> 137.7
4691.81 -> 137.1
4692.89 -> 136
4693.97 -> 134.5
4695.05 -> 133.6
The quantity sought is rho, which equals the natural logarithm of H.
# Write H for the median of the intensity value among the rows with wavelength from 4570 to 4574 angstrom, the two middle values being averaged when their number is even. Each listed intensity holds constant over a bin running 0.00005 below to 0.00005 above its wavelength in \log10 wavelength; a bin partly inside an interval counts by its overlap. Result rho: 4.89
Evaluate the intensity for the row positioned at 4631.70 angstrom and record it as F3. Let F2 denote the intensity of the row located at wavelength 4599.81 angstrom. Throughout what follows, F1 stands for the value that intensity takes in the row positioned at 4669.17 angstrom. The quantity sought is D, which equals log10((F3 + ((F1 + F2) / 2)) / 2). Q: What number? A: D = 2.12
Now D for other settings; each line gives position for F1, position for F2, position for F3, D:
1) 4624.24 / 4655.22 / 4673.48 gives 2.13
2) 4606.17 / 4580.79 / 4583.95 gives 2.12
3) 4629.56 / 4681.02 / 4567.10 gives 2.13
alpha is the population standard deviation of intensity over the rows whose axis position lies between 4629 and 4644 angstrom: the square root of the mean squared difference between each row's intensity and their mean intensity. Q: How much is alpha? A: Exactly 1.5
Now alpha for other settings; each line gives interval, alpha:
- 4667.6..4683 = 2.2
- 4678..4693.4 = 2.6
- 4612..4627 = 1.0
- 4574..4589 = 2.2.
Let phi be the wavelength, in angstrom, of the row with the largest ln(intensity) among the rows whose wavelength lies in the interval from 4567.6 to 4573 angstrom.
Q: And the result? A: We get 4568.15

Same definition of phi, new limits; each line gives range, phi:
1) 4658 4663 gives 4662.73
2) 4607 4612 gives 4611.48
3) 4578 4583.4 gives 4578.68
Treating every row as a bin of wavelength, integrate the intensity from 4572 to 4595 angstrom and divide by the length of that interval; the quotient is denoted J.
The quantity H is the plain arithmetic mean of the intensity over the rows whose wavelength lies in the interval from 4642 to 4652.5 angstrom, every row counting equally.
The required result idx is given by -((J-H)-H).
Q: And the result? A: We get 139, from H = 136.8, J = 134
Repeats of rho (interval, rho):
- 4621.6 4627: 4.91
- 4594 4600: 4.88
